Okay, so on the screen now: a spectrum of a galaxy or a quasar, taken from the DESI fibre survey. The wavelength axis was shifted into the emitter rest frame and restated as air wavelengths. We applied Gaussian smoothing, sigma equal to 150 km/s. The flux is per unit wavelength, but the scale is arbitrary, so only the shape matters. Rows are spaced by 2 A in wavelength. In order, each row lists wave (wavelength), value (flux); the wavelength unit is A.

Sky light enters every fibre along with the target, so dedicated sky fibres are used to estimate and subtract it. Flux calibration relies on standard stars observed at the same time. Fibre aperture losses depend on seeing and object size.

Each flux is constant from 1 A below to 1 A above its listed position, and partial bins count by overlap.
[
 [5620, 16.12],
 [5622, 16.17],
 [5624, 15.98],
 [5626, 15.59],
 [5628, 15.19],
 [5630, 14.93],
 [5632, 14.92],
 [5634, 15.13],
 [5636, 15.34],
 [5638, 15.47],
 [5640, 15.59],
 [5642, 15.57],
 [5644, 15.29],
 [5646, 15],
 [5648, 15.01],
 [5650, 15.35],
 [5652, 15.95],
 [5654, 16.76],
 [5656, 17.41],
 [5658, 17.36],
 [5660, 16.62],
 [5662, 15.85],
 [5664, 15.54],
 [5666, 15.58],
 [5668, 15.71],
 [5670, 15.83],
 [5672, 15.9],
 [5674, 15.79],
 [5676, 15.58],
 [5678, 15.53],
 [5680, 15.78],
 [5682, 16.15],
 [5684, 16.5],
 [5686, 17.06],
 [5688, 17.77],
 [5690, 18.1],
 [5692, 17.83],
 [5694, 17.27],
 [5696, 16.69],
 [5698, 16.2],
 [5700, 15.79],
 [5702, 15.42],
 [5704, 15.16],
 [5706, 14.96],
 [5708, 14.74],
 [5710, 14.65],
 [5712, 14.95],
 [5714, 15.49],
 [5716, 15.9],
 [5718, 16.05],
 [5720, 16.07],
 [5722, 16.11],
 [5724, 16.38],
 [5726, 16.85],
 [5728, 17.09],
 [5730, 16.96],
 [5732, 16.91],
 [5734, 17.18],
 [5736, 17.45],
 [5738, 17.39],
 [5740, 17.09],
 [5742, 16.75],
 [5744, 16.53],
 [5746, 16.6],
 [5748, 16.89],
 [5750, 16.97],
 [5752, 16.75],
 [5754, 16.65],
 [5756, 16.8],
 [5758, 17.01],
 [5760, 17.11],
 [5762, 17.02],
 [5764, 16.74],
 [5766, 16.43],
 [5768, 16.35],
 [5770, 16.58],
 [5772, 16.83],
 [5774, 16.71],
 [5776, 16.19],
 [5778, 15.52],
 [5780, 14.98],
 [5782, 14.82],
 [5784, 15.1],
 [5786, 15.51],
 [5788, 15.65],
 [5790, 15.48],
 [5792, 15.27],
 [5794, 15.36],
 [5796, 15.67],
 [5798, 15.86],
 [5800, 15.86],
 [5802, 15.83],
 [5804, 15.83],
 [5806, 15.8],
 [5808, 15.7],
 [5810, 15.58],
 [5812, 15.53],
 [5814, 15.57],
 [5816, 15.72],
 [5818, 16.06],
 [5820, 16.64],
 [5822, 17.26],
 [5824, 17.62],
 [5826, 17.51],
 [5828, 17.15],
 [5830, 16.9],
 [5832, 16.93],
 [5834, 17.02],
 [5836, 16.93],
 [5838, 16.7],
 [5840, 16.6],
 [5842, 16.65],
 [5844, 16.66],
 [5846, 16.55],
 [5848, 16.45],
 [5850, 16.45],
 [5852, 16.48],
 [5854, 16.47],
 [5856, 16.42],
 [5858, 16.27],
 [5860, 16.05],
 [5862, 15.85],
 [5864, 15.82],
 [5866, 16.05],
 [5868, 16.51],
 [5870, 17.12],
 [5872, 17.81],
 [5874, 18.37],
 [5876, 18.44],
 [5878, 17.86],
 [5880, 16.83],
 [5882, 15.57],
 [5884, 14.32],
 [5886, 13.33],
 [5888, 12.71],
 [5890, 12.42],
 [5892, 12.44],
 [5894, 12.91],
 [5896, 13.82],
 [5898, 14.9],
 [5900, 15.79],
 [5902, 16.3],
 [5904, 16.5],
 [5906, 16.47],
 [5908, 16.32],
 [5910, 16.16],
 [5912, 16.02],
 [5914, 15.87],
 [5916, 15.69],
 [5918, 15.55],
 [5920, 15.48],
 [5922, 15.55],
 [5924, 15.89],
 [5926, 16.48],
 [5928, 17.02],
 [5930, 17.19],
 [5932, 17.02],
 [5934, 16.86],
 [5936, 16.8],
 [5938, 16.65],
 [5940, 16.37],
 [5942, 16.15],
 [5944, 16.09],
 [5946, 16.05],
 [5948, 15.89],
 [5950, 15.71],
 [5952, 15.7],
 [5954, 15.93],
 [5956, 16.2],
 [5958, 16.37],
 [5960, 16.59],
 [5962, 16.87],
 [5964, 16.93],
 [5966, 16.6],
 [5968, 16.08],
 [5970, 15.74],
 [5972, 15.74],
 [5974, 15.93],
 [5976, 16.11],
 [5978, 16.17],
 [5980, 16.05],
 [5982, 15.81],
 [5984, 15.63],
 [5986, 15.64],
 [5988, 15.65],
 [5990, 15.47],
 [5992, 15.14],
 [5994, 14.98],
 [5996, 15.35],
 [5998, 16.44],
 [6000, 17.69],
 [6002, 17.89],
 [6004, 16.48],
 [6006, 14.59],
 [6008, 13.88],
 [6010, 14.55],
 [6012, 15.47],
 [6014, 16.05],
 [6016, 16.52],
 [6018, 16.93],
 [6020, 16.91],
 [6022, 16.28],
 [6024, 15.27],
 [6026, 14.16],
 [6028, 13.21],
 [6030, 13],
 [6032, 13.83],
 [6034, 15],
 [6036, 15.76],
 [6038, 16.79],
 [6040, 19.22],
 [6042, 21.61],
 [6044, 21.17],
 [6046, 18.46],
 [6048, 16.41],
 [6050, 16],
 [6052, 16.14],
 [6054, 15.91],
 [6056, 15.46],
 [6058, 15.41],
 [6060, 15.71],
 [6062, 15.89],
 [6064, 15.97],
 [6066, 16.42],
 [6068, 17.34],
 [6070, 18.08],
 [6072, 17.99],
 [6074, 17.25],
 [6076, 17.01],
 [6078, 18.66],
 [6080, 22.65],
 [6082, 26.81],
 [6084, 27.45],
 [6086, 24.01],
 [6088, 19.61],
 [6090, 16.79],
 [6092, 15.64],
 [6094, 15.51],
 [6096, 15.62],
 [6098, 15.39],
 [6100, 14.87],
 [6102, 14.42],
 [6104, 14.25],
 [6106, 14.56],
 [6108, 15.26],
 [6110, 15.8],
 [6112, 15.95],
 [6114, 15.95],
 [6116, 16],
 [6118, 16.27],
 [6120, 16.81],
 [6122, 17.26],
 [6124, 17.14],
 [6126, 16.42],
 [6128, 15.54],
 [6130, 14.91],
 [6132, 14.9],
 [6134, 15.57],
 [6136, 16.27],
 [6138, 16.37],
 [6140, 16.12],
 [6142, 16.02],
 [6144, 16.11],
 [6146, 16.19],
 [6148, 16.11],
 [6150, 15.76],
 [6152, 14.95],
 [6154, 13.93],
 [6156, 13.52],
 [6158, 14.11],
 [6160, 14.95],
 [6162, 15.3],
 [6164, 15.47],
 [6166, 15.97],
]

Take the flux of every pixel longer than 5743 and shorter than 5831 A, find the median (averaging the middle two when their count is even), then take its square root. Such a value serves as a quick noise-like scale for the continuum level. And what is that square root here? 4.03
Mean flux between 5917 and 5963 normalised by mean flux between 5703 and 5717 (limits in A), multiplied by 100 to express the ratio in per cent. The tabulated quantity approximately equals 108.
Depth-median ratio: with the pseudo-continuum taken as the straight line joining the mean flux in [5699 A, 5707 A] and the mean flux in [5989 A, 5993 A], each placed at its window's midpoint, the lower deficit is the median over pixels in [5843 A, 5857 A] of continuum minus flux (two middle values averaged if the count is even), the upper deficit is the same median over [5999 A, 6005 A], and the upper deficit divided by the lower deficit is 2.1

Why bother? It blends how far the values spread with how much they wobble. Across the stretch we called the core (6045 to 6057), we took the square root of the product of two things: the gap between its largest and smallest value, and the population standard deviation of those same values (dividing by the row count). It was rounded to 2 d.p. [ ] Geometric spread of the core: 1.70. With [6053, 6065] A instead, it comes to 0.35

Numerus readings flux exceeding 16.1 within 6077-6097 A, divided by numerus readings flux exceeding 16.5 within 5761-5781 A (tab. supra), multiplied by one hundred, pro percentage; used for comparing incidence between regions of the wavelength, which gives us 140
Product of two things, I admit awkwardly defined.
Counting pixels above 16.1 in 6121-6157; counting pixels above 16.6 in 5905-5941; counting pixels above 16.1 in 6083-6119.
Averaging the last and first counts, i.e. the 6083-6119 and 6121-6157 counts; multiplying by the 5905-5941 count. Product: 42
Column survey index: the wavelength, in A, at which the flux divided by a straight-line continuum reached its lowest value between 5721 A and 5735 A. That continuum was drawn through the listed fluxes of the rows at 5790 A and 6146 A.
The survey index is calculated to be 5722 A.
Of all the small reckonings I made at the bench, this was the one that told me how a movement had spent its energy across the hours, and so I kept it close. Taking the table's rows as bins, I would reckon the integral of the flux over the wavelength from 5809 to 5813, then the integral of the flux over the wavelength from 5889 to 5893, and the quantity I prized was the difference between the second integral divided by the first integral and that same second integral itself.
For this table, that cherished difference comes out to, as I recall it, -49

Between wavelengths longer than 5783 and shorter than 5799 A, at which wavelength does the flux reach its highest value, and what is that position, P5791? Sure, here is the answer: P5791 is 5798 A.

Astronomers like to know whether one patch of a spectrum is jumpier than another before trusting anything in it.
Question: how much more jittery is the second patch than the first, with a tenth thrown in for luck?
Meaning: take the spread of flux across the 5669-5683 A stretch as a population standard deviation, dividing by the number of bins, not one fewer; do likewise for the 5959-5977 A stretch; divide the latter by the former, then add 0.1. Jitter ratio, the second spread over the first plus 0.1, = 2.4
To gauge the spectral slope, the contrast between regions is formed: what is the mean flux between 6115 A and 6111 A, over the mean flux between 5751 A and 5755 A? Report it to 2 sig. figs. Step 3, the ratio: 0.96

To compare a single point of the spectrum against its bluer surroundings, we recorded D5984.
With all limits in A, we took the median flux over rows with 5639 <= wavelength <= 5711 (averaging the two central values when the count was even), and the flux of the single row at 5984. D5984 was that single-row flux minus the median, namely 0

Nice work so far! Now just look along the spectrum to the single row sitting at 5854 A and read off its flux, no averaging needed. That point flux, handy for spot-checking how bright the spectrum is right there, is 16.47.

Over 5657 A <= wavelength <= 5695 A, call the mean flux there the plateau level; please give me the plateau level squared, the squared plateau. 269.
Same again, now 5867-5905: 239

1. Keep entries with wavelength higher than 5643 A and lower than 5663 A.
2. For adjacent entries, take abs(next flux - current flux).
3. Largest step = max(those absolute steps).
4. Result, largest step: 0.81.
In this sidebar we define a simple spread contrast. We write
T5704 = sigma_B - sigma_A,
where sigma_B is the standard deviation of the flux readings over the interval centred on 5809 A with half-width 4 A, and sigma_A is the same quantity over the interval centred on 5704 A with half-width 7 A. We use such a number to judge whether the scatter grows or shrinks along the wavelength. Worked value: -0.4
